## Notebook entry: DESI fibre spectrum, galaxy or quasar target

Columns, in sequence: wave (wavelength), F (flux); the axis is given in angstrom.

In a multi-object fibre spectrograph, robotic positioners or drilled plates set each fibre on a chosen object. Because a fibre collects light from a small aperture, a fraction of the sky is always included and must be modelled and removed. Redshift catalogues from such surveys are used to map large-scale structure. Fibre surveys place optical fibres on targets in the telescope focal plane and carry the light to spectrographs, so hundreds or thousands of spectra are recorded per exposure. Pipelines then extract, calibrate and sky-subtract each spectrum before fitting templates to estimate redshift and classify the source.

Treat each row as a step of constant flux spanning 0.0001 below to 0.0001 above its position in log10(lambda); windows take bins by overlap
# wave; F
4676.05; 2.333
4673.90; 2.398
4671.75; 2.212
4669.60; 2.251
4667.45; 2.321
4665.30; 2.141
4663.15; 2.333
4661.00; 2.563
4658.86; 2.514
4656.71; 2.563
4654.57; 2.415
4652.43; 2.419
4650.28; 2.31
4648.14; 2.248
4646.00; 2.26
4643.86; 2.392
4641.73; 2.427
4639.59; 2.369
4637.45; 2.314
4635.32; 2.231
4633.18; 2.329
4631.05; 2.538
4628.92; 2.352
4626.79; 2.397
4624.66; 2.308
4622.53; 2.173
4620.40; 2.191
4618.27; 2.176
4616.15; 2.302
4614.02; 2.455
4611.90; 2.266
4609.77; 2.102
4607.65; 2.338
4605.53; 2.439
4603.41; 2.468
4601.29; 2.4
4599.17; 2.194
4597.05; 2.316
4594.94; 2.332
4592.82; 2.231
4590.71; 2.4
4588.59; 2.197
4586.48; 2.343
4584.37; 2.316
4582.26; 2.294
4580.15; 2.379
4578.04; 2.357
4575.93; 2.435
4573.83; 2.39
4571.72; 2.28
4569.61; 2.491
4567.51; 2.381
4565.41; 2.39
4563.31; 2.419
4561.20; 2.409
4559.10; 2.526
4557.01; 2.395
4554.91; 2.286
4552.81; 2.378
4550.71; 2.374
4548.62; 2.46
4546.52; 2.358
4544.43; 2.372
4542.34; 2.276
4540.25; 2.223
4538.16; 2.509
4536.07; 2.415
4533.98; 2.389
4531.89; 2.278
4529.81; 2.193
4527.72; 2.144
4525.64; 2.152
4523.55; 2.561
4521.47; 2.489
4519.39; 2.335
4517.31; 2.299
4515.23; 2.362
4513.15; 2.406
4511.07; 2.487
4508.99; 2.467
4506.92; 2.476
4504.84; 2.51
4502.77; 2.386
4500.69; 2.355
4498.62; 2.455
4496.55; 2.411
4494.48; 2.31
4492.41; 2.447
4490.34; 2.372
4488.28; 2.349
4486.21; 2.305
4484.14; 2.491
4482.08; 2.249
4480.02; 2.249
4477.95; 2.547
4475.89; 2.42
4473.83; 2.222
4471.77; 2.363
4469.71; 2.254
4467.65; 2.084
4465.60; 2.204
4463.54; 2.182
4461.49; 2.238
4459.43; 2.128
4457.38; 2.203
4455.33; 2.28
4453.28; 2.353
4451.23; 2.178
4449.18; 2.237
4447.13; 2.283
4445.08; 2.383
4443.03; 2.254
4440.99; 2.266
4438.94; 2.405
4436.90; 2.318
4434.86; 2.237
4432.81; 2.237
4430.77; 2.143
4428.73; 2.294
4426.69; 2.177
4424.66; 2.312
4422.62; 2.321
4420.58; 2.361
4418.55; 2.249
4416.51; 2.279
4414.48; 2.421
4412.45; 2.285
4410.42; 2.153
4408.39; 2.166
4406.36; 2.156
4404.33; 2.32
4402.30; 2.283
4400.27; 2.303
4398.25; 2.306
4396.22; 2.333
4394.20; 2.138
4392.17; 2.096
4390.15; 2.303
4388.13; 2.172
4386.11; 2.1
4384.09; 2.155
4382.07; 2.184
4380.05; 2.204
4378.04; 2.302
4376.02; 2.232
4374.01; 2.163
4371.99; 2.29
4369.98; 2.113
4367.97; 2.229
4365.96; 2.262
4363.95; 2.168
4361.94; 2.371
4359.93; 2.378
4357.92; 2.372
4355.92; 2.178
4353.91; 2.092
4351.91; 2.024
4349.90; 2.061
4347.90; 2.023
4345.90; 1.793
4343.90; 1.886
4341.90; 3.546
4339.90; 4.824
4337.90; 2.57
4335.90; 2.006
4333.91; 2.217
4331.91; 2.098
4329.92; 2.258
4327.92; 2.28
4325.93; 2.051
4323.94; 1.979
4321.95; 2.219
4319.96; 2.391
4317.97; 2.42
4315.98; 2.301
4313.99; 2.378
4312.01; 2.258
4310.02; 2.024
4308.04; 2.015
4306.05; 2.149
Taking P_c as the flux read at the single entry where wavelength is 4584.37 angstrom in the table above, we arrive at 2.316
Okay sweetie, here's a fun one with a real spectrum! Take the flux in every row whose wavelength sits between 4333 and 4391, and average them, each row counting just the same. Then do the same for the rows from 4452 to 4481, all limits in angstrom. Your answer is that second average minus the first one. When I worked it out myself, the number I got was -0.05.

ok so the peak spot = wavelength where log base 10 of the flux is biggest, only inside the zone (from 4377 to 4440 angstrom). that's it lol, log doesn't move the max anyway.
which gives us 4414.48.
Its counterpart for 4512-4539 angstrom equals 4523.55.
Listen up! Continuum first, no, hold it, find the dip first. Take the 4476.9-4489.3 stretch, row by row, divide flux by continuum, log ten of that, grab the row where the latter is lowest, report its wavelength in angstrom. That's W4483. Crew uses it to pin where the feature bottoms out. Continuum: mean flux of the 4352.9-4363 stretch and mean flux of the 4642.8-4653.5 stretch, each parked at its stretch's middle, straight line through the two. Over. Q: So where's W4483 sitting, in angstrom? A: 4482.08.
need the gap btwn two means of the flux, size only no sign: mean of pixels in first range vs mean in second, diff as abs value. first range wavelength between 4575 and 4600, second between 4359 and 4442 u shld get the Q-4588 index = 0.068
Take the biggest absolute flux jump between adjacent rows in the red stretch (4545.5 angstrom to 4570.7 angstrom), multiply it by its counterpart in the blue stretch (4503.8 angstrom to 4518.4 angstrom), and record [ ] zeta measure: 0.011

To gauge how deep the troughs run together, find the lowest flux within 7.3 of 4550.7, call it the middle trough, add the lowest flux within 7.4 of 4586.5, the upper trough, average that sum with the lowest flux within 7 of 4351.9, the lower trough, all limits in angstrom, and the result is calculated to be 3.14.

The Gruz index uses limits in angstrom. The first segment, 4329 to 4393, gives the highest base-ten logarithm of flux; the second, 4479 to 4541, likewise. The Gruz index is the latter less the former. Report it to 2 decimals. -0.27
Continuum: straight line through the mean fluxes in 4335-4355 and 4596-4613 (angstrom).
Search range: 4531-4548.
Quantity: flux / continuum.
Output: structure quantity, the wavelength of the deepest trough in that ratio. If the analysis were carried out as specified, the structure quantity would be 4540.25 angstrom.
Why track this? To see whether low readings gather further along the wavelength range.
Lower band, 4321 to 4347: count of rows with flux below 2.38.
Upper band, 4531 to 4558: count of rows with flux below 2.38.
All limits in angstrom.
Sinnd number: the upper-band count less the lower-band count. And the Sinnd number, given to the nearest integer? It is -2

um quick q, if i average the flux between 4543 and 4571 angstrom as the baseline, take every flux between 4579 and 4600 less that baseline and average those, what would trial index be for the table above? -0.10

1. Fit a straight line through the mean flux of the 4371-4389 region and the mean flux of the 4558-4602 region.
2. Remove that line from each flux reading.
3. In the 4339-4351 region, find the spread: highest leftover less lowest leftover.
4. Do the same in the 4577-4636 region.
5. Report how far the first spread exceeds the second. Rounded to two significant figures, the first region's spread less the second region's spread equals 2.6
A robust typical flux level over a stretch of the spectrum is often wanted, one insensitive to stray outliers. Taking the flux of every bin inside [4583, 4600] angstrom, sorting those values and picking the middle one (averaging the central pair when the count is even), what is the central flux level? 2.32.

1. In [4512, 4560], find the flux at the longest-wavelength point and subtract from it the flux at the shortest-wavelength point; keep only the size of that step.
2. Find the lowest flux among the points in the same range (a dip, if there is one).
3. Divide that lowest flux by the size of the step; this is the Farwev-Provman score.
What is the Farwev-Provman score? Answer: 18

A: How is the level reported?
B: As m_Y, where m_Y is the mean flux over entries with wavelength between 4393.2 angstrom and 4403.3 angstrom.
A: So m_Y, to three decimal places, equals 2.273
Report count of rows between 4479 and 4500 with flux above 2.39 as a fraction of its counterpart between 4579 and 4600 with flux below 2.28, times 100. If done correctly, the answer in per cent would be 133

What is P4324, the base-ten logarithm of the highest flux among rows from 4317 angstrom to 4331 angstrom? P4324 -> 0.384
